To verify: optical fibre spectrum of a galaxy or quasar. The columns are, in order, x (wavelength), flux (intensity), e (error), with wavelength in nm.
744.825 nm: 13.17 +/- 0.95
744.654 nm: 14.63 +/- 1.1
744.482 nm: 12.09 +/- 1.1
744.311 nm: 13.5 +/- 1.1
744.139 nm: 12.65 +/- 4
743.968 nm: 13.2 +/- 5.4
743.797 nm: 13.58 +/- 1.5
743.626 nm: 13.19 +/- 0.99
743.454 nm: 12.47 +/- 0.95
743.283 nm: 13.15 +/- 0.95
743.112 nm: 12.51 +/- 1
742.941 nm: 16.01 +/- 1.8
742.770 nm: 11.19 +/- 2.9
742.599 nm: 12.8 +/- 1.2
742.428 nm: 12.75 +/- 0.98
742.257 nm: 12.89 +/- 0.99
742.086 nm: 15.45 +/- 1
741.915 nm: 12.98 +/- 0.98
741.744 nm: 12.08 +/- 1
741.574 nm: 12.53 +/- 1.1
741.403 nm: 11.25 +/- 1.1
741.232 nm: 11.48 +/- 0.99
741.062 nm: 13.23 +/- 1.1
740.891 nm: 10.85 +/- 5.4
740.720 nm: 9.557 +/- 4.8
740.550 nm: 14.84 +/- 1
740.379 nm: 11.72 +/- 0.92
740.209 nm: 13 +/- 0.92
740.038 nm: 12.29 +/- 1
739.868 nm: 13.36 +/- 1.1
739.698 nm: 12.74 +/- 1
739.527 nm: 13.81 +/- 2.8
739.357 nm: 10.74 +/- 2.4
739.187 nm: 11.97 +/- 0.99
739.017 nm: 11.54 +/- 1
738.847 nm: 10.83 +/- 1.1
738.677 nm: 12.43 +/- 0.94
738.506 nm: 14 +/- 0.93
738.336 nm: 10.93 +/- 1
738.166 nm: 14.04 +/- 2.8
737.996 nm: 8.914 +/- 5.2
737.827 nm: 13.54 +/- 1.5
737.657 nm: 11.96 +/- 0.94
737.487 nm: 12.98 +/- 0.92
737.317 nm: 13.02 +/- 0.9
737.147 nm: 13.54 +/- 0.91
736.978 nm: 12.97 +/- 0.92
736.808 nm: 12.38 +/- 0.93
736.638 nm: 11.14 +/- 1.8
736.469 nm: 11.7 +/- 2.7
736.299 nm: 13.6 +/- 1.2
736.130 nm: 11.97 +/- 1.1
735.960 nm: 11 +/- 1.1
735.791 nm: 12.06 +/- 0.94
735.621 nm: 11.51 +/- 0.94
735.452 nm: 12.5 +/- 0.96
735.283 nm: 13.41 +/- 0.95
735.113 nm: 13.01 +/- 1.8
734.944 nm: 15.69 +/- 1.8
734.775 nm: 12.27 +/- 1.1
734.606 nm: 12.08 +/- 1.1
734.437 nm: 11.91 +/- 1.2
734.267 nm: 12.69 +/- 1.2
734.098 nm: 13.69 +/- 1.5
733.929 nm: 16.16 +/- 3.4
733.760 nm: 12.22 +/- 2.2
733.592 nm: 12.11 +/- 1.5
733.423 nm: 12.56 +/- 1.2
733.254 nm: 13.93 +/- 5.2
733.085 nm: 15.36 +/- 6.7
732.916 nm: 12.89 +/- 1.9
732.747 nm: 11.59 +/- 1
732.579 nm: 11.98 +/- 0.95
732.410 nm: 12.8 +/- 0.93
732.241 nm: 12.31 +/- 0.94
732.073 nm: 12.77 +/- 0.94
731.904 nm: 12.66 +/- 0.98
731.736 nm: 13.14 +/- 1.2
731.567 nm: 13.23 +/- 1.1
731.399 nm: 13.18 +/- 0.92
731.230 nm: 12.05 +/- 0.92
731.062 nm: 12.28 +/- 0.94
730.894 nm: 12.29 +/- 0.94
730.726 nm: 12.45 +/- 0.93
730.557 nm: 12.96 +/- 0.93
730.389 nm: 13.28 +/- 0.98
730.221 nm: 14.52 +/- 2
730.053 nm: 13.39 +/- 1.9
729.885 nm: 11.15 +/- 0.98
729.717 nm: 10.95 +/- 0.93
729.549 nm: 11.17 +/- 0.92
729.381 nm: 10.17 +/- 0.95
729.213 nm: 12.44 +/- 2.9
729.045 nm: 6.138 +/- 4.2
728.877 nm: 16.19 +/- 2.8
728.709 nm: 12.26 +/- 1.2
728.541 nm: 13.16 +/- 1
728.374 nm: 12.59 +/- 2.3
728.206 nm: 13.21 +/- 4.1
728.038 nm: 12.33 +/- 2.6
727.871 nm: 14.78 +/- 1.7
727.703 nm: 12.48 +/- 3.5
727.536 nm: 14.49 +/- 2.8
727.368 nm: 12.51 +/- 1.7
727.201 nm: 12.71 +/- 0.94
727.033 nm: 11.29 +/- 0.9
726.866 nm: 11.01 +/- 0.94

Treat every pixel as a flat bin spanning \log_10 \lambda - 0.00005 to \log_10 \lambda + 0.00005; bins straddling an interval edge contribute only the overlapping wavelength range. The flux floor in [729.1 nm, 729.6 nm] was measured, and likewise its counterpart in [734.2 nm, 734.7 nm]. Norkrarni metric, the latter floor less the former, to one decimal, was 1.7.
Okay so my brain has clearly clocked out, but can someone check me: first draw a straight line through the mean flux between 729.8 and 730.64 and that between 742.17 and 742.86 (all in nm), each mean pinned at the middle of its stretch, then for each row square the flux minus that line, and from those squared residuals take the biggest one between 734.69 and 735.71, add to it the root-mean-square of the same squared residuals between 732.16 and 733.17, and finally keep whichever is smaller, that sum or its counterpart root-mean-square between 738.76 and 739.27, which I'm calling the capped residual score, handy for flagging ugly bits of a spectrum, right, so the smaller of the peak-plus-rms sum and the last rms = 2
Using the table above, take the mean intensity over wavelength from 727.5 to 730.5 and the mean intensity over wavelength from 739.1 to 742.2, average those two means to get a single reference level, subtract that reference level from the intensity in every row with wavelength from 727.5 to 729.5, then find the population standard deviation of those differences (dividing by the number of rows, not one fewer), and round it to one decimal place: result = 2.4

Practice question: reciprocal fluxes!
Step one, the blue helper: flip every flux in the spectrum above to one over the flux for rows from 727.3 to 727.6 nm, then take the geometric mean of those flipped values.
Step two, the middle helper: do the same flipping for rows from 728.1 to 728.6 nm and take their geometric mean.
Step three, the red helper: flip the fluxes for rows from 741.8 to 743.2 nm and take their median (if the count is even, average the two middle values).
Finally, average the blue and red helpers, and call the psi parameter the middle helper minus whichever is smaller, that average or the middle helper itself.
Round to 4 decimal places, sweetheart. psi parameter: 0.0010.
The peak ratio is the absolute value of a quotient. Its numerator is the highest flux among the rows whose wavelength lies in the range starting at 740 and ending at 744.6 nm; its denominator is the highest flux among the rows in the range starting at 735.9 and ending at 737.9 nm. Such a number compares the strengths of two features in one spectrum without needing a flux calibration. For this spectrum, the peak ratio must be 1.18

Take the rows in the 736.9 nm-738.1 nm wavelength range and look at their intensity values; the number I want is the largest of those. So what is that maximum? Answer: 13.54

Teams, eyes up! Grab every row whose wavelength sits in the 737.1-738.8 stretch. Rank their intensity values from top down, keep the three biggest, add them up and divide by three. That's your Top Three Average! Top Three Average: 13.9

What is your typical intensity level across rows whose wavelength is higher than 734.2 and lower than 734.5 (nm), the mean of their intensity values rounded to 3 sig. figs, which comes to 12.3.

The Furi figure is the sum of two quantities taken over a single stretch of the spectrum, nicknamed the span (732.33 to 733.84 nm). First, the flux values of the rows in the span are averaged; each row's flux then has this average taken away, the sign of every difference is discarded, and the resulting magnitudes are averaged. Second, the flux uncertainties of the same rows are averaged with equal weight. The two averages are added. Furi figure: 3.2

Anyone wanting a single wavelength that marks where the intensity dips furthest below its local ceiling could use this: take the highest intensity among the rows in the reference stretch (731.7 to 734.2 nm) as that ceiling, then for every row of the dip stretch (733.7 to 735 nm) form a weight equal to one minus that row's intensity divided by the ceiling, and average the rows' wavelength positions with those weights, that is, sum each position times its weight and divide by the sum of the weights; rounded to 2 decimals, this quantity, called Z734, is 734.35 nm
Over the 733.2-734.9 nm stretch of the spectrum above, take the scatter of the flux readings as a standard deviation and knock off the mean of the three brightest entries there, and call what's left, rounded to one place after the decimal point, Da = -13.3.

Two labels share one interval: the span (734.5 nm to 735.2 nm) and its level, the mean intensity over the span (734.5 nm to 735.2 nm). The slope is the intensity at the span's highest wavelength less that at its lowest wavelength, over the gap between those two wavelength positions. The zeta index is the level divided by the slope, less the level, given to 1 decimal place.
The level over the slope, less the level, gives -6.0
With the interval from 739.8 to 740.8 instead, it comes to -15.3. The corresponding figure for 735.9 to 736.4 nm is -10.6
